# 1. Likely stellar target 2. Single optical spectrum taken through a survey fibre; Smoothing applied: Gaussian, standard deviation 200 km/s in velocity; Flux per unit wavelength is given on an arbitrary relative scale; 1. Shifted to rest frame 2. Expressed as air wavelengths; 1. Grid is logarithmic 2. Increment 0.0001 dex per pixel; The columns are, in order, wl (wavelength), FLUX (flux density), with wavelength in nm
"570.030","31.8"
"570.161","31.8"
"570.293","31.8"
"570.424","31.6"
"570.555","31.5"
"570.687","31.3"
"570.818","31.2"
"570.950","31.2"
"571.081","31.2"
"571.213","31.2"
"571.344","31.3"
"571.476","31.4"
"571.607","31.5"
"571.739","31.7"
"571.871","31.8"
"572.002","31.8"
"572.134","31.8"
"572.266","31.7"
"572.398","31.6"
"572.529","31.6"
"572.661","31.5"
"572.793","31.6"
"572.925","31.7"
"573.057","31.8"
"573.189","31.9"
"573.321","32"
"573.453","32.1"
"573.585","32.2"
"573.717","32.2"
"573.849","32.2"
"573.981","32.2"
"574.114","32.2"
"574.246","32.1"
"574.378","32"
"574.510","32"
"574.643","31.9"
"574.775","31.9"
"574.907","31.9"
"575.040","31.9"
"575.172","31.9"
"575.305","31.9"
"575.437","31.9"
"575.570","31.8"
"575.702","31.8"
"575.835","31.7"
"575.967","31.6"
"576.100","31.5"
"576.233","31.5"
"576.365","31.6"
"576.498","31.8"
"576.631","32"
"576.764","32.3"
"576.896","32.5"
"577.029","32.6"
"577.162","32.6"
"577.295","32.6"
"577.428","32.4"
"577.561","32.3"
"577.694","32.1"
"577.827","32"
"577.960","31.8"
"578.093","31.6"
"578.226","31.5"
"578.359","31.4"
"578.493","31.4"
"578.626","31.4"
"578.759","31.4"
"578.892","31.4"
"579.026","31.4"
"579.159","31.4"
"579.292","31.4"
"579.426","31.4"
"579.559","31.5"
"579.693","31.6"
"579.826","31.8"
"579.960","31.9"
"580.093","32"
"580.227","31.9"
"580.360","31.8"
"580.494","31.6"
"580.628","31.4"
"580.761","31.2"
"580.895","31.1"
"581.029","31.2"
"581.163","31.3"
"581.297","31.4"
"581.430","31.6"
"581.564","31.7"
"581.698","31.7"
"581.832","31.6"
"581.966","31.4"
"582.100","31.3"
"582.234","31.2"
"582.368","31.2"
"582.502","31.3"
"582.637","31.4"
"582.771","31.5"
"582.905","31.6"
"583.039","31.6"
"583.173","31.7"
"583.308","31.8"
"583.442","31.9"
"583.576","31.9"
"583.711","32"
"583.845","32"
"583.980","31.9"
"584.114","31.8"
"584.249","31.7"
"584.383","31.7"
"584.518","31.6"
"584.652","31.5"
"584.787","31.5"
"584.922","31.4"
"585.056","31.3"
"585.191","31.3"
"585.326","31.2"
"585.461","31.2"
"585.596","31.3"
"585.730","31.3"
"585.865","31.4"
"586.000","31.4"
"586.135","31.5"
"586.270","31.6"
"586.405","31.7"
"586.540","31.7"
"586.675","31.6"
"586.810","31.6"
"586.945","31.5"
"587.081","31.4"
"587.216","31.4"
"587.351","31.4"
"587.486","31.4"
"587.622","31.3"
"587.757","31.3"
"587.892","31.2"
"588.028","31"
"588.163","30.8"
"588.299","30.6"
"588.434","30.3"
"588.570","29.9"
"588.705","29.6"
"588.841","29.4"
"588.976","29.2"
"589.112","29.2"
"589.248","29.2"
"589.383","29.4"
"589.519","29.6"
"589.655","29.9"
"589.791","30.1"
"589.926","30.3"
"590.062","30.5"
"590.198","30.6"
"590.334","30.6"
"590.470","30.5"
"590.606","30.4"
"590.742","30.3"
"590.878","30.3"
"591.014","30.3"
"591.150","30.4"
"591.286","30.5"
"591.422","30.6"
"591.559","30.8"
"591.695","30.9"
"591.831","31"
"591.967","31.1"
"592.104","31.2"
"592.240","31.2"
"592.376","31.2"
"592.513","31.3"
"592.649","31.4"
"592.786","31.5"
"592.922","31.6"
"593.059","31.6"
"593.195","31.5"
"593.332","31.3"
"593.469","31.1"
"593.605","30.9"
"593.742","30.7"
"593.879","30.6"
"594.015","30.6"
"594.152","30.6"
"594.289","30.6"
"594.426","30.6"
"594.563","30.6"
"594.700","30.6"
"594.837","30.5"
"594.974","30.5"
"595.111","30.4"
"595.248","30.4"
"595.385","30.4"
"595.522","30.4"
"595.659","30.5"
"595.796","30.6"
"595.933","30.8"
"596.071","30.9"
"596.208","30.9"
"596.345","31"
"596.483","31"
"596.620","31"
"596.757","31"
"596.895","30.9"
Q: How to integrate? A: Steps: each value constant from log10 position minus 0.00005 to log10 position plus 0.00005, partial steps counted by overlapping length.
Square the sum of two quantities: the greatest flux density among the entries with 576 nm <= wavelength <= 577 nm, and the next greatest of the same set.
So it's 4199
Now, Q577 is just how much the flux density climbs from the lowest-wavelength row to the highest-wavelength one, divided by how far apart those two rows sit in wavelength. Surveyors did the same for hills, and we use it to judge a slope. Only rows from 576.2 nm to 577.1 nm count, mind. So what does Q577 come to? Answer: 1.4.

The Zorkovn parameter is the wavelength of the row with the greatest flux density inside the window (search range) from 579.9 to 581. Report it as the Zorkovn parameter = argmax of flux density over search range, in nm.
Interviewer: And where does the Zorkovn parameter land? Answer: 580.093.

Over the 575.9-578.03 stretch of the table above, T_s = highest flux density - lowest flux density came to 1.10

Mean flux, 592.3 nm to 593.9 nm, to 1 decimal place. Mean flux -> 31.2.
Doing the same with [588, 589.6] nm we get 29.8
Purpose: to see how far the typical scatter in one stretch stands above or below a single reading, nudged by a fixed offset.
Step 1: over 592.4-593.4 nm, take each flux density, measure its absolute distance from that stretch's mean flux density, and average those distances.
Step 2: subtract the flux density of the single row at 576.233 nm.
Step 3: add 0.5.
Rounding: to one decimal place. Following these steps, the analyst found -30.9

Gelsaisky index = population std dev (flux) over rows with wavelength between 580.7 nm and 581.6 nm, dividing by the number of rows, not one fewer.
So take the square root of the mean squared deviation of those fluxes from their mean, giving 0.21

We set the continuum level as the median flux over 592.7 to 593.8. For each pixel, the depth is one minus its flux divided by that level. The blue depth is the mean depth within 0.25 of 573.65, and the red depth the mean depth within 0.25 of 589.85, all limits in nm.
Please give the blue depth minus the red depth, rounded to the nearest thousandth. -0.063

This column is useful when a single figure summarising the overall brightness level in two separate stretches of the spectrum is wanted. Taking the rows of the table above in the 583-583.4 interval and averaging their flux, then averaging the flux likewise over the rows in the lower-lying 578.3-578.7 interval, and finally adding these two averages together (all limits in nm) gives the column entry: 63.1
